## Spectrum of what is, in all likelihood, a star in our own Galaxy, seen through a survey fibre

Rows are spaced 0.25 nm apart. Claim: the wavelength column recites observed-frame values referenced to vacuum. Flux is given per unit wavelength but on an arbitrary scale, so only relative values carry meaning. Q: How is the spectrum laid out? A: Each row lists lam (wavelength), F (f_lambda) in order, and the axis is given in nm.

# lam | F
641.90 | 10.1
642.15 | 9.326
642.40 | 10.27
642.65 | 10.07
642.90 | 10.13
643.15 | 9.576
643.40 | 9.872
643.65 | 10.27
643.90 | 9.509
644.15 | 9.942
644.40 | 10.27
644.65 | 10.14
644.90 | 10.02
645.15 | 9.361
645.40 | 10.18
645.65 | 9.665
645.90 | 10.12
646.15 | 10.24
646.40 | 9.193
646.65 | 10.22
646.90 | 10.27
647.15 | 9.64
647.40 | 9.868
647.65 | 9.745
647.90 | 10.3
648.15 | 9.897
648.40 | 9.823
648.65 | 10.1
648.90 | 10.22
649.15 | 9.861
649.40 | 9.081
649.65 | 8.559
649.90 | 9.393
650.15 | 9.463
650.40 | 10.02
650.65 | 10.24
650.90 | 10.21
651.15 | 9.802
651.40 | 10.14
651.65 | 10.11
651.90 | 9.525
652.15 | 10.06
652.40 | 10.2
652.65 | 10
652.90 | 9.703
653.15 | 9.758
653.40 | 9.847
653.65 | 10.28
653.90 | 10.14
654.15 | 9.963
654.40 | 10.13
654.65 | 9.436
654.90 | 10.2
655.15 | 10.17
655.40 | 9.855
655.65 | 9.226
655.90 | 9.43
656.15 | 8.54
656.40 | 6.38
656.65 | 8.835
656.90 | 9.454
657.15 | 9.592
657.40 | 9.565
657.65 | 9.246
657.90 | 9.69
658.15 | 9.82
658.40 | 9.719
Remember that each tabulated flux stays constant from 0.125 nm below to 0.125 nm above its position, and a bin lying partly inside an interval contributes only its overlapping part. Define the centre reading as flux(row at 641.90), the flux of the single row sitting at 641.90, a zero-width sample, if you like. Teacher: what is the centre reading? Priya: 10.1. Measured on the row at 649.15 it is 9.861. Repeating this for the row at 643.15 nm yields 9.576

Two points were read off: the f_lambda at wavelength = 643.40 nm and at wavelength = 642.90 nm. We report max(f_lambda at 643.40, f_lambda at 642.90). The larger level 10.13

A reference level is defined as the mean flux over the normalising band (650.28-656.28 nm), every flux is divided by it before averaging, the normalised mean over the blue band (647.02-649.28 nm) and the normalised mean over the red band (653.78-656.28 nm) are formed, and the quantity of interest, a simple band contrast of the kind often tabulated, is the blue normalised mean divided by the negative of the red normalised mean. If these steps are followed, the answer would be -1.02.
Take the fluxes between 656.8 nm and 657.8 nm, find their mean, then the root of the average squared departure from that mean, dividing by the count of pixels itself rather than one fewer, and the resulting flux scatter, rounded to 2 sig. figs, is 0.14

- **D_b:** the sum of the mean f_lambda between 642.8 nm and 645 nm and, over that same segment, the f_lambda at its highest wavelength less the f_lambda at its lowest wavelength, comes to 9.9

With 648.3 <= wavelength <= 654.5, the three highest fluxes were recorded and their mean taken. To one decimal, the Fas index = 10.2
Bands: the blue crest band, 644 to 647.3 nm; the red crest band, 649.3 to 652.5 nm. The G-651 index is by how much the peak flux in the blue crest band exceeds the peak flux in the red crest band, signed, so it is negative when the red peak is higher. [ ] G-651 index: 0.030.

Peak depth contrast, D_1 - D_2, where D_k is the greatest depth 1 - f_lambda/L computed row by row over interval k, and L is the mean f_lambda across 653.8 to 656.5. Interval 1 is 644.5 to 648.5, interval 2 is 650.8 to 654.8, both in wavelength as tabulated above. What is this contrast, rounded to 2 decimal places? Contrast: 0.03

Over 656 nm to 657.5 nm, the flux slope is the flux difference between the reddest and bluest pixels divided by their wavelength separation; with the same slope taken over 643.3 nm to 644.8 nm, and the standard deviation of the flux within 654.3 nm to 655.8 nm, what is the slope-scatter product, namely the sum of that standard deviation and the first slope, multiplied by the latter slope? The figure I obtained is 0.3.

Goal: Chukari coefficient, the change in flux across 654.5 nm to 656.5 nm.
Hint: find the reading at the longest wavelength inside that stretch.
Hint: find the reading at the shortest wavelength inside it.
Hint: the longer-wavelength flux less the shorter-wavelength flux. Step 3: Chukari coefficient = -3.1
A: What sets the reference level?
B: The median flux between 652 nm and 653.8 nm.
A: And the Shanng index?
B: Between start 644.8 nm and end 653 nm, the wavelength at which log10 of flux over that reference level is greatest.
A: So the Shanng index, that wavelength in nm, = 647.90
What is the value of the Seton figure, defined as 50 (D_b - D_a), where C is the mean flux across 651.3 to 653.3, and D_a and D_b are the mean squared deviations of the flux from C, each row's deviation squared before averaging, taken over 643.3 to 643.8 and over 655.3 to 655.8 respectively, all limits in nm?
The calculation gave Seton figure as 9.9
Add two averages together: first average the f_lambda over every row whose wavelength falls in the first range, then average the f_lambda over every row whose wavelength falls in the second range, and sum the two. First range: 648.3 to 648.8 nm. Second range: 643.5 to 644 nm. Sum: 19.9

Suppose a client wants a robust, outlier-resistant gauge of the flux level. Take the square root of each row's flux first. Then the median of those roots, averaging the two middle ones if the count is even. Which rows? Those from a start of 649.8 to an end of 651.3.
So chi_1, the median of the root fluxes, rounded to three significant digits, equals 3.15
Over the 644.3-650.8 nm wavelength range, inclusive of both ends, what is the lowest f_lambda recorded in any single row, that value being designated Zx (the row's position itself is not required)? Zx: 8.559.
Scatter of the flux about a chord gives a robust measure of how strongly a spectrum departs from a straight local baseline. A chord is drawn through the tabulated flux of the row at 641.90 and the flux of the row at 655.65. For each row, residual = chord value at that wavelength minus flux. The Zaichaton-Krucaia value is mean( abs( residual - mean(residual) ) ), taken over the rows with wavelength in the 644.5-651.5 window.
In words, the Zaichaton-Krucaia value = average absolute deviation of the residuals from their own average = 0.33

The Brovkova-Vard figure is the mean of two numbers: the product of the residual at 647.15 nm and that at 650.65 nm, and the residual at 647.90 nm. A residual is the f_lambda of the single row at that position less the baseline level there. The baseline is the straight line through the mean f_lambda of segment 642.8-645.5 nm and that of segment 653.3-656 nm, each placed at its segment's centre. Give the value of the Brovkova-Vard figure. 0.15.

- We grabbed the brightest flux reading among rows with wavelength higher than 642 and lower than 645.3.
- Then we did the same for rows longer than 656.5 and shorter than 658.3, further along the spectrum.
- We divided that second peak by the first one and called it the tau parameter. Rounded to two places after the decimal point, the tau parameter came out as 0.96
